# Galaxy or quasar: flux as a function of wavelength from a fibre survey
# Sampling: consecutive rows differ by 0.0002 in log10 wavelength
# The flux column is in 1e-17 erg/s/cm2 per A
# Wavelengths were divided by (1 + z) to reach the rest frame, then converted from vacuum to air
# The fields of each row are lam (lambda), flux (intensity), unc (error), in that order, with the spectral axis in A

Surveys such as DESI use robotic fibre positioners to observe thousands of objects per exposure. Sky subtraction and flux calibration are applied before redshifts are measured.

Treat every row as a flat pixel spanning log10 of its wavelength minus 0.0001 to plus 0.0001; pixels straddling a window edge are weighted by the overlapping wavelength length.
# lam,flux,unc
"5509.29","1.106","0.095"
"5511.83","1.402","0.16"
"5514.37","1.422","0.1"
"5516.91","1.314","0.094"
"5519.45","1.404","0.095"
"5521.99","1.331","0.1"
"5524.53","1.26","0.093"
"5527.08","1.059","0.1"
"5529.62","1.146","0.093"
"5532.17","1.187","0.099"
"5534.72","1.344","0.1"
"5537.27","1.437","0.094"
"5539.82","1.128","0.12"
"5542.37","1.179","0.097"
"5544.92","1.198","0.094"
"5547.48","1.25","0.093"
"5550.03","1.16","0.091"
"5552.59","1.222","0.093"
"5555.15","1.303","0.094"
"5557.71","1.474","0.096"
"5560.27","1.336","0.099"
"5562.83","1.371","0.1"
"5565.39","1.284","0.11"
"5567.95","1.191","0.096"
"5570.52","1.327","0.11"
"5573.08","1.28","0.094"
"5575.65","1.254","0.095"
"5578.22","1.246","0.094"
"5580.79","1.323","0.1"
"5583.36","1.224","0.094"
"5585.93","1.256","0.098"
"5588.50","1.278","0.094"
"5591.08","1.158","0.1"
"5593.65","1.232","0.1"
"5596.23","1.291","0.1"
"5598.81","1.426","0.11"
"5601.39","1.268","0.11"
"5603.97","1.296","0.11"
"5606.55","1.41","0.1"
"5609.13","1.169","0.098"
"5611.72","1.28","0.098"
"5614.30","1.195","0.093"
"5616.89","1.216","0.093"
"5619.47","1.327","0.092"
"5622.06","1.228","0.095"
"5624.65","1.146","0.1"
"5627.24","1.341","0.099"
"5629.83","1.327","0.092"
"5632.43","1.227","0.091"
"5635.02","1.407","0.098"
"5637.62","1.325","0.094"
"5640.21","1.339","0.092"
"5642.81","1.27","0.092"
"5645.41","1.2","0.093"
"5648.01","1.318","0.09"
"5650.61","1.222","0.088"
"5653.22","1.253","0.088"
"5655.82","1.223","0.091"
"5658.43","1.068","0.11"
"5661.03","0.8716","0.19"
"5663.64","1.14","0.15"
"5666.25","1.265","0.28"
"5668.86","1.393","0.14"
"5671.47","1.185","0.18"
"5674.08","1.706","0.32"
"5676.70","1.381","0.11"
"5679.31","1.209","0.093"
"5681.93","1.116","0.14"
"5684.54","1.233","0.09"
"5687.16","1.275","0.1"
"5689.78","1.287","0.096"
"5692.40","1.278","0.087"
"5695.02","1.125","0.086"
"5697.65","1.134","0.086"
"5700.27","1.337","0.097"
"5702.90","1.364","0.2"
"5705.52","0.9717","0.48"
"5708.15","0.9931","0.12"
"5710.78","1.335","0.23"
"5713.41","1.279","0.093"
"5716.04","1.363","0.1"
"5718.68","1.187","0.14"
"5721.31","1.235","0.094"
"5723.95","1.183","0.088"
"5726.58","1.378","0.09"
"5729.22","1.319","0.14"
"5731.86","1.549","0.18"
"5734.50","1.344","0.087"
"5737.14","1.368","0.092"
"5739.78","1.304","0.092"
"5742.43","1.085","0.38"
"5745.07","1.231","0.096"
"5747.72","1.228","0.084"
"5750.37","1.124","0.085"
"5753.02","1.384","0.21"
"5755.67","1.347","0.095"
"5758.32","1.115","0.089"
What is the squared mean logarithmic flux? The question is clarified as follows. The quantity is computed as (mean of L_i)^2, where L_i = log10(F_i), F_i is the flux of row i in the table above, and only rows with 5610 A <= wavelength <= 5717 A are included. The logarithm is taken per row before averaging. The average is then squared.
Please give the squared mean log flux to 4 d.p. 0.0087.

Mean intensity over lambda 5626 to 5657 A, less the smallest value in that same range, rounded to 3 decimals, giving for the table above 0.088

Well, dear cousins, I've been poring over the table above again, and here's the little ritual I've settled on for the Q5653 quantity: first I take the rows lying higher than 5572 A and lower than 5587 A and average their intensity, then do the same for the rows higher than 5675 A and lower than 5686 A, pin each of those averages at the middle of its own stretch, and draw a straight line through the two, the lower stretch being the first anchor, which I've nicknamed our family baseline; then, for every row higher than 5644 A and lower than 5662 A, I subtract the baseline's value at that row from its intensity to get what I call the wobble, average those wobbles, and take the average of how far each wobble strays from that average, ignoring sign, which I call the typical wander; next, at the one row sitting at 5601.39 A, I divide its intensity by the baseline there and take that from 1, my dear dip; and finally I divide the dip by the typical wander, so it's -0.1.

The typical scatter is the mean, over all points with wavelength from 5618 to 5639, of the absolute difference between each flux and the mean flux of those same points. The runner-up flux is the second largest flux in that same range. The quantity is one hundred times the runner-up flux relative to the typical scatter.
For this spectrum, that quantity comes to 1972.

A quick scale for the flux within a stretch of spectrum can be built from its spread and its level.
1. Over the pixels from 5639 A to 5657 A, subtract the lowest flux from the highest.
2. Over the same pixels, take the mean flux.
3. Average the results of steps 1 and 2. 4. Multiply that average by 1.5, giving 1.05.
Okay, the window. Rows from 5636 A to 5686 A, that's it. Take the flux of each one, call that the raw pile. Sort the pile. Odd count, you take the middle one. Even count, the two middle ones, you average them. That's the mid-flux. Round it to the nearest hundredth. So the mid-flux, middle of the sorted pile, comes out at 1.23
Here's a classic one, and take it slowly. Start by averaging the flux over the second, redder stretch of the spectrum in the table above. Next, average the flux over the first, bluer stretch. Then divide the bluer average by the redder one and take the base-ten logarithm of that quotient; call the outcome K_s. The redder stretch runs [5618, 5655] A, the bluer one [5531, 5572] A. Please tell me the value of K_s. -0.002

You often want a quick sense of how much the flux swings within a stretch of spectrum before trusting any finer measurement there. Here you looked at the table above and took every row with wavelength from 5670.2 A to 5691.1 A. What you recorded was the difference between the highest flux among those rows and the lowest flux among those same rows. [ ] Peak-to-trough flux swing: 0.590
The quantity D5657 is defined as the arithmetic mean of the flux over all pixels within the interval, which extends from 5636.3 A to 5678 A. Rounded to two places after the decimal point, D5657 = 1.26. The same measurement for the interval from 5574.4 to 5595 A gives 1.25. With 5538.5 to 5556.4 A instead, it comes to 1.21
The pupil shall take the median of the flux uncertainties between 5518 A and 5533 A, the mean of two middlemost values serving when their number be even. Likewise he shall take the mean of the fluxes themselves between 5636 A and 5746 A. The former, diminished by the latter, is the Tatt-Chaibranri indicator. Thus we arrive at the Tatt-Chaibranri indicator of -1.16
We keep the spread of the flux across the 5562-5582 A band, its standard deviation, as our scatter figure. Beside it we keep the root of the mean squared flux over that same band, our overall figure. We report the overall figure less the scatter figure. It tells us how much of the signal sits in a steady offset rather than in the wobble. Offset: 1.23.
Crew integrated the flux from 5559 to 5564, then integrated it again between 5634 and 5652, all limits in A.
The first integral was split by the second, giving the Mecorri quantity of 0.3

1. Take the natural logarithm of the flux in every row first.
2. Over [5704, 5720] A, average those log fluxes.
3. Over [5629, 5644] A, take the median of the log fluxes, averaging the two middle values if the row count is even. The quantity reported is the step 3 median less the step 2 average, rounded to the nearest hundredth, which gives 0.12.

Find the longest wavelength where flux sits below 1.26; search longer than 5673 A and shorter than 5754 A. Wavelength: 5750.37 A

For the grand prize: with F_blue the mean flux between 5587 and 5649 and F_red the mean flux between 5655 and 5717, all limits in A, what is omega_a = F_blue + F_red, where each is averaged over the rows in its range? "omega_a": 2.51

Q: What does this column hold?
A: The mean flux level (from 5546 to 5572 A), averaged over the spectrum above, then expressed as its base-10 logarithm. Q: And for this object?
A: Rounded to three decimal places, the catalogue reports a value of 0.111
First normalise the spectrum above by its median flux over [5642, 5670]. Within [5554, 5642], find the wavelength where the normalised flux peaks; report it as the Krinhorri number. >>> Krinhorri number 5557.71 A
